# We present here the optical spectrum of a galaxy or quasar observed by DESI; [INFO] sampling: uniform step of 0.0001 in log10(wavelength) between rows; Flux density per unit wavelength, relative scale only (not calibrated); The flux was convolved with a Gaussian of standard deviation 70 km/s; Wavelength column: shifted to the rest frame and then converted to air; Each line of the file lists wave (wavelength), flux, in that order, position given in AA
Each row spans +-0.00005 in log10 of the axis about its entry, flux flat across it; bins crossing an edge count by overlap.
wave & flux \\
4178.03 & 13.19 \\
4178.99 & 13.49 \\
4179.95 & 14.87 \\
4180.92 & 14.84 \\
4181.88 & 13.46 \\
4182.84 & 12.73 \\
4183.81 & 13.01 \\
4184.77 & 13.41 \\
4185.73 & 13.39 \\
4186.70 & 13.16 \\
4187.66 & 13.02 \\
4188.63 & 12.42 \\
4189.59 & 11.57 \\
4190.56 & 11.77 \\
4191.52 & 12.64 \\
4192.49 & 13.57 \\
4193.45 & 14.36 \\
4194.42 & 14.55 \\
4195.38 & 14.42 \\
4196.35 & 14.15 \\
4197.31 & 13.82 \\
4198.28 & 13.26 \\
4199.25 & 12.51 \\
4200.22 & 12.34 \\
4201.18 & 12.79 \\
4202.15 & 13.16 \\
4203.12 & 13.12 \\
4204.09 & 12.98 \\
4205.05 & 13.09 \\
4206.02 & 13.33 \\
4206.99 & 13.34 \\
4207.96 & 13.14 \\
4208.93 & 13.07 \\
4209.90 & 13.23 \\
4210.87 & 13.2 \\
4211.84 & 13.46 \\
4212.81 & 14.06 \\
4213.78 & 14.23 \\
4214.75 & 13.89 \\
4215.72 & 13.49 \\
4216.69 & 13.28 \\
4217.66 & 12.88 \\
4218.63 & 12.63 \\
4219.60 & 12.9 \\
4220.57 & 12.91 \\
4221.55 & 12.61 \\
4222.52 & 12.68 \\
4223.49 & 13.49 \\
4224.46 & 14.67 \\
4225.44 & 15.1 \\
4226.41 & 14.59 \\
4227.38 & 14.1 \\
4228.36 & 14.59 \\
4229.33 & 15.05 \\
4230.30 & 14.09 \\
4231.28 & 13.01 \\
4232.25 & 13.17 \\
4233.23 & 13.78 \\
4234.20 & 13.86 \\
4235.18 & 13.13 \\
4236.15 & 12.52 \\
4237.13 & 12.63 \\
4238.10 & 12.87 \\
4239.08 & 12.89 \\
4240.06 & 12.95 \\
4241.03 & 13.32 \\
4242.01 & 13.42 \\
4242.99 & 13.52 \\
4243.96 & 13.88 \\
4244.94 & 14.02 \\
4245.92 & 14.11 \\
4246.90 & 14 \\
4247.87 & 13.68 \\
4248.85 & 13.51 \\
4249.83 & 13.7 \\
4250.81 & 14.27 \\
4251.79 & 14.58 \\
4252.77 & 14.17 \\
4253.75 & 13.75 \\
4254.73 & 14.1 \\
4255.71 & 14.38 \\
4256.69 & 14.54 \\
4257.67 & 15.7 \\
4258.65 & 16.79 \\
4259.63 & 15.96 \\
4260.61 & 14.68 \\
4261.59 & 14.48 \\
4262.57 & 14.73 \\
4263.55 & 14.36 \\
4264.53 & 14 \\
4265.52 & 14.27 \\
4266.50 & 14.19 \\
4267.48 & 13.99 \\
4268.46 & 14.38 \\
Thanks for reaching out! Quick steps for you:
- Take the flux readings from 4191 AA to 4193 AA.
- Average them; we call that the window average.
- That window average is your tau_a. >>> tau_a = 13.1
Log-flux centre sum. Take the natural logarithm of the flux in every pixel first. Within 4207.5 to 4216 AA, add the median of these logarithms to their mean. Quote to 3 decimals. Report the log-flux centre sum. 5.204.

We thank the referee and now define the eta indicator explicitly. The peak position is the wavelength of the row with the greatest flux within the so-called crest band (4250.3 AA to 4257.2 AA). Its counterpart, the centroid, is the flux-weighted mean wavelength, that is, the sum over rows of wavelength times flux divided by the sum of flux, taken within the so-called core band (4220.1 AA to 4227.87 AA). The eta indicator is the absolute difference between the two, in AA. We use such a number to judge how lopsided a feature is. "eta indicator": 27.7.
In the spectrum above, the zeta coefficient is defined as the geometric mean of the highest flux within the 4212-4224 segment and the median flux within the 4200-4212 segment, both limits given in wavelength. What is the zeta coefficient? 13.7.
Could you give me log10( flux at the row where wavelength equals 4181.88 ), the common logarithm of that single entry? 1.13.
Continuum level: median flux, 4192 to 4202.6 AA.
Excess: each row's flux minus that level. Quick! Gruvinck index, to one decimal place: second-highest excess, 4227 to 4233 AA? 1.0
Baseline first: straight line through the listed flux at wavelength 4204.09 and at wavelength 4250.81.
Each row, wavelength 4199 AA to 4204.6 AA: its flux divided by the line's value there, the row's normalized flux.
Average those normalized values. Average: 0.99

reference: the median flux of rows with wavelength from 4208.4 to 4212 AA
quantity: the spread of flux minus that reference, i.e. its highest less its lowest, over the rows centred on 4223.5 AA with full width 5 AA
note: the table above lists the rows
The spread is 2.5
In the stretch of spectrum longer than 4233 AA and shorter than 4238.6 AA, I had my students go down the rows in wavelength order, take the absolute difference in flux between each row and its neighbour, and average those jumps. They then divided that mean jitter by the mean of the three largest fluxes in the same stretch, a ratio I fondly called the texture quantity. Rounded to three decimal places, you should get 0.026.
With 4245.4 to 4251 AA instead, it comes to 0.019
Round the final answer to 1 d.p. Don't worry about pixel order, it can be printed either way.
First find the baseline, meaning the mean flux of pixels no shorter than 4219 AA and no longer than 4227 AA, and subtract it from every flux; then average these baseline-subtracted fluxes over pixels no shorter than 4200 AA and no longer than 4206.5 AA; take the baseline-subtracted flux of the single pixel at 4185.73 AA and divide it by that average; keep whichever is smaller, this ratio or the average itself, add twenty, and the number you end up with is 19.4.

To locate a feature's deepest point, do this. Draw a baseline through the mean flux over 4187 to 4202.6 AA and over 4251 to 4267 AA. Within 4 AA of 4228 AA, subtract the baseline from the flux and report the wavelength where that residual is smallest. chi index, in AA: 4231.28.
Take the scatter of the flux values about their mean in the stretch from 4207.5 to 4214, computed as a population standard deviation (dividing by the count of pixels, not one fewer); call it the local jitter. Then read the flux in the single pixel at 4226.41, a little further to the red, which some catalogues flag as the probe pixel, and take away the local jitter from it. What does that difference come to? 14.2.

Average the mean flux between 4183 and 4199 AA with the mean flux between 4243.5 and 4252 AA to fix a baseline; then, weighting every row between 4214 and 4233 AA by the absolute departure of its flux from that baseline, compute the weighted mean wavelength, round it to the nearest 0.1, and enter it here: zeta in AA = 4224.3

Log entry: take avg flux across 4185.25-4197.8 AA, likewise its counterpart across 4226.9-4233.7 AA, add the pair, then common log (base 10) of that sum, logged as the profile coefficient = 1.44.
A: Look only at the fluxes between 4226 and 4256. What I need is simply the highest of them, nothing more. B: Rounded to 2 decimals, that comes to 15.05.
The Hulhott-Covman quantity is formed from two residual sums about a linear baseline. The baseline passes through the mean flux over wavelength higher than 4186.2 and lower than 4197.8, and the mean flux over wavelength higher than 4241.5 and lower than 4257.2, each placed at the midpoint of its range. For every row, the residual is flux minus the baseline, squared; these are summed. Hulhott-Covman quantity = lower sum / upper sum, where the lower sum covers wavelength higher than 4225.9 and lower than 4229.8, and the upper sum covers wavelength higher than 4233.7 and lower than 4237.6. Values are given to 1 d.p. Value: 1.0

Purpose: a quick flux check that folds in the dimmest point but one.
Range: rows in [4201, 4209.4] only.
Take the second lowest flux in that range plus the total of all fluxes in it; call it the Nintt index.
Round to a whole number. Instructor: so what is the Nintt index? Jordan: 131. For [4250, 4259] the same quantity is 146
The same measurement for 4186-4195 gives 129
